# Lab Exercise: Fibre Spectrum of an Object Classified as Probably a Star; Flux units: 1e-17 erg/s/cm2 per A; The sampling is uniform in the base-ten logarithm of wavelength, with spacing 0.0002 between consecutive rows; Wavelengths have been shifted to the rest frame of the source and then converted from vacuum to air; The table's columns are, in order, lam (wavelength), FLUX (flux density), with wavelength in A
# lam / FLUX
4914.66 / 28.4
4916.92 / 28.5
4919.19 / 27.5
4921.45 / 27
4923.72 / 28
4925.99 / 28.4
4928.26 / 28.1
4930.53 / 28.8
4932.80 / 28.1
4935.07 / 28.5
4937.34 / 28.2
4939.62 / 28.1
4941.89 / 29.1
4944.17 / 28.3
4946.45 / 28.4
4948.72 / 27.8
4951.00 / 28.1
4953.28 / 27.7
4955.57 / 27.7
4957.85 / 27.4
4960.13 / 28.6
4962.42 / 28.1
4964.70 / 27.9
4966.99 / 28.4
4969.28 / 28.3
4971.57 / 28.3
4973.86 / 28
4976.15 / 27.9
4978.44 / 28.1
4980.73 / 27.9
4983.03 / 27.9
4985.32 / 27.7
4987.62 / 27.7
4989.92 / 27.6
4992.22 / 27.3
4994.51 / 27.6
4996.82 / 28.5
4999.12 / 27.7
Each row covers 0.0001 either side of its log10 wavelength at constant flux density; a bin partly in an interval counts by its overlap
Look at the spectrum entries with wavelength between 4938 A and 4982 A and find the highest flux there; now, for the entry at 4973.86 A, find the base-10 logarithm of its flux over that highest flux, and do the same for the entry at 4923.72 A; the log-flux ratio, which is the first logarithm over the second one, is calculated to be 1.0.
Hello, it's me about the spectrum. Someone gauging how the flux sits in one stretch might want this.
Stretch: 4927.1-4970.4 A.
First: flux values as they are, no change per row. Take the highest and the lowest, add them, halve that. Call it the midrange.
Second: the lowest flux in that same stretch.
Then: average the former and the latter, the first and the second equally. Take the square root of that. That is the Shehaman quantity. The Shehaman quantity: 5.27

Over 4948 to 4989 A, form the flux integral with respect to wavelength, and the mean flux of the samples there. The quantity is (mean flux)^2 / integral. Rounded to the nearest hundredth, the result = 0.68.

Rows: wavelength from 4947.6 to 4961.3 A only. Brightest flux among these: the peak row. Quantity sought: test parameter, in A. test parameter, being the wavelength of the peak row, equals 4960.13 A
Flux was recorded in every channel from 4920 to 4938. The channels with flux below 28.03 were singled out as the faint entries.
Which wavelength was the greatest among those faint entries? 4923.72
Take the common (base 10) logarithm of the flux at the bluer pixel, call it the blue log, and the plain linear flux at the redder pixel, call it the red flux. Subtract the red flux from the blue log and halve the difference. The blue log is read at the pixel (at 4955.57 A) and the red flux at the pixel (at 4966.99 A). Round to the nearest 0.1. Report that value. -13.5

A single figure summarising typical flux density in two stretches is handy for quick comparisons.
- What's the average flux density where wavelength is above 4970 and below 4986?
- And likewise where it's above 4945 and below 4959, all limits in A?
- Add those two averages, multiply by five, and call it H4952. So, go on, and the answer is 279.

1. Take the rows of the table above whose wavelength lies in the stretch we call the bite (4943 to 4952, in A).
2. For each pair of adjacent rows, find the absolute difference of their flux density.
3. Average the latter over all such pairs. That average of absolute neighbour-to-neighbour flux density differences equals 0.33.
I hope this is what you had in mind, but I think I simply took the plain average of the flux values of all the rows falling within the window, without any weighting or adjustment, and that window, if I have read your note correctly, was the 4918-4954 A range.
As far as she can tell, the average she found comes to 28.1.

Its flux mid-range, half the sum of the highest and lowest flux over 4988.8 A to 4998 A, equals 27.9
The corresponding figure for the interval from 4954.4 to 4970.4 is 28.0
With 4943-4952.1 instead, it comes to 28.1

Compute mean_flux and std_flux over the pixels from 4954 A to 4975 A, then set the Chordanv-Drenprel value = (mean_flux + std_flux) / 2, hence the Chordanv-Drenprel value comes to 14.2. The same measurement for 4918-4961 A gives 14.3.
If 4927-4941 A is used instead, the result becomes 14.3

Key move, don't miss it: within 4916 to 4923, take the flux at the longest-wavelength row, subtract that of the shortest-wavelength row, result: -1.5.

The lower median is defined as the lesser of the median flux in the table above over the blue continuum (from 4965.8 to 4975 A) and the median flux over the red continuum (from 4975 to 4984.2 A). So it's 27.9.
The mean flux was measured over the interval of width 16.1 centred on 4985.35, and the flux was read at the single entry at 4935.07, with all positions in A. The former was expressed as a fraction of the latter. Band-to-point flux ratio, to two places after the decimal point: 0.97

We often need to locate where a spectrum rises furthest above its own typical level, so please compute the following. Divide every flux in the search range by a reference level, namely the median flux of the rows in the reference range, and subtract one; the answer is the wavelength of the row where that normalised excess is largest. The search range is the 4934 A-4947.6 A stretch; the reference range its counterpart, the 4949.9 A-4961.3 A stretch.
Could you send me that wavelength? 4941.89 A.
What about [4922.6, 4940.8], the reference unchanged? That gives 4930.53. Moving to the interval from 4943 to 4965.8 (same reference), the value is 4960.13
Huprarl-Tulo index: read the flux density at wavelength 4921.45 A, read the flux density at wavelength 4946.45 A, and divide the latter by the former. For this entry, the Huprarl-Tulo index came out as 1.05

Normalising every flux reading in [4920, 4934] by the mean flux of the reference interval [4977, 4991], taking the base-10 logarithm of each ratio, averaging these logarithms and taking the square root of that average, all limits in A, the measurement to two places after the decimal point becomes 0.06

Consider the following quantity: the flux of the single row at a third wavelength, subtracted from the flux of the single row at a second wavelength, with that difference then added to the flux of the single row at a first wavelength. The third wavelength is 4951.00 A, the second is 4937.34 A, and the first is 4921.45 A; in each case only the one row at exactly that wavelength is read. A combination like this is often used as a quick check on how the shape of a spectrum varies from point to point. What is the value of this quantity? 27.1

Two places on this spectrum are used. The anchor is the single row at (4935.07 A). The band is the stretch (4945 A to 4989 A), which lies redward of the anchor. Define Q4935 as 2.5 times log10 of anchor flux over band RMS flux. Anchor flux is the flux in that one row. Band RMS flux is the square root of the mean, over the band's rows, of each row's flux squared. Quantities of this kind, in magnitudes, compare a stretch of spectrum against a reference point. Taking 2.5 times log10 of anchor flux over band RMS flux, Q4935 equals 0.019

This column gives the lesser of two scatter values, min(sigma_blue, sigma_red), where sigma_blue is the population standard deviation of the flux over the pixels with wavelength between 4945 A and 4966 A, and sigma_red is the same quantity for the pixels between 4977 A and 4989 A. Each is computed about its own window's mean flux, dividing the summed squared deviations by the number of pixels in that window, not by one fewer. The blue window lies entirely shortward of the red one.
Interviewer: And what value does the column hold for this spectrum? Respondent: 0.15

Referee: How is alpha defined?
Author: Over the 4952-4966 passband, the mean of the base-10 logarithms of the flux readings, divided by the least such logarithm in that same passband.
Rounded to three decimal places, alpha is 1.005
